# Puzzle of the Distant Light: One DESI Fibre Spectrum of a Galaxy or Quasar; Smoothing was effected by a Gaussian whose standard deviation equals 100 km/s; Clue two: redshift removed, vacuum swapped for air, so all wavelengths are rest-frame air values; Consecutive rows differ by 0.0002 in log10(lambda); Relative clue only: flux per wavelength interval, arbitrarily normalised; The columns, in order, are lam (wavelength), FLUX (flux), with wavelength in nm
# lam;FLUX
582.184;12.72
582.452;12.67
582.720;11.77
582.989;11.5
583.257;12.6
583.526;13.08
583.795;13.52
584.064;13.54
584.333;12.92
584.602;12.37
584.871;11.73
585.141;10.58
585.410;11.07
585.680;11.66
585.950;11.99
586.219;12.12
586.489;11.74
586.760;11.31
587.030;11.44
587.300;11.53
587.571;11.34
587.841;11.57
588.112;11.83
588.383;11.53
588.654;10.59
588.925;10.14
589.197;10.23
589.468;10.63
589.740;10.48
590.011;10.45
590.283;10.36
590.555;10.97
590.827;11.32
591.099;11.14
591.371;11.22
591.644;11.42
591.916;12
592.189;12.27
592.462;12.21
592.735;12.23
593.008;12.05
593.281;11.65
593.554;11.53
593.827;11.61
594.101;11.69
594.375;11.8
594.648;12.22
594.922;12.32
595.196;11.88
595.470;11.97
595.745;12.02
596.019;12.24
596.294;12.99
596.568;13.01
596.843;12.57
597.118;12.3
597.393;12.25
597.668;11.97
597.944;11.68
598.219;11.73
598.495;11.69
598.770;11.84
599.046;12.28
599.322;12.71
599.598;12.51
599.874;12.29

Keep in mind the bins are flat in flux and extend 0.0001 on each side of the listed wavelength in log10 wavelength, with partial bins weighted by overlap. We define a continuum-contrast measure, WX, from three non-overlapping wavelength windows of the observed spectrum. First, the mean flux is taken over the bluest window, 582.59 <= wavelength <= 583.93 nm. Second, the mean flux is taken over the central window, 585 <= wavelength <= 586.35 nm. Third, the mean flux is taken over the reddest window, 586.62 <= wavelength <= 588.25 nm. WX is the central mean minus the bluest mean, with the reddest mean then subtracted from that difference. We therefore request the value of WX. -12.5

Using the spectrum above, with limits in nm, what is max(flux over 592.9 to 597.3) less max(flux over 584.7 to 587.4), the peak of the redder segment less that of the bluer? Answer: 0.89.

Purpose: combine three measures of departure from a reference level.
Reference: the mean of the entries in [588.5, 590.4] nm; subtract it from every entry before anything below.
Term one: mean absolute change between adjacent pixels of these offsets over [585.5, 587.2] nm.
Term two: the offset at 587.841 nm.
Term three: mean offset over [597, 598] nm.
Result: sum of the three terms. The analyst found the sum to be 3.08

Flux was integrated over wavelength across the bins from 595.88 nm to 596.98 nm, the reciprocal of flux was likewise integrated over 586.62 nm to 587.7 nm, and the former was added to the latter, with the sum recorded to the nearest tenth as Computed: 14.1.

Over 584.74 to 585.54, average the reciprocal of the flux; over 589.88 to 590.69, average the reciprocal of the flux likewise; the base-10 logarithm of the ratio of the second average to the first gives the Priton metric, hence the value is 0.02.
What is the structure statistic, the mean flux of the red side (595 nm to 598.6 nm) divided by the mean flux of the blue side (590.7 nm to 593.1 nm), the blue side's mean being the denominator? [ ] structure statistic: 1.04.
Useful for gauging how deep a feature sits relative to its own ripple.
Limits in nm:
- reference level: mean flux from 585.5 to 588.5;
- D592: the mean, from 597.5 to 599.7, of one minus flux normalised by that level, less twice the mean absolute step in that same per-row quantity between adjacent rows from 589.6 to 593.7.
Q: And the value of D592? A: -0.074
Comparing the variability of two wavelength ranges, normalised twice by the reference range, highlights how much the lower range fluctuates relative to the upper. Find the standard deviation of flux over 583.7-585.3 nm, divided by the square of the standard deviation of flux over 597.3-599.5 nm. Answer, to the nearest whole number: 9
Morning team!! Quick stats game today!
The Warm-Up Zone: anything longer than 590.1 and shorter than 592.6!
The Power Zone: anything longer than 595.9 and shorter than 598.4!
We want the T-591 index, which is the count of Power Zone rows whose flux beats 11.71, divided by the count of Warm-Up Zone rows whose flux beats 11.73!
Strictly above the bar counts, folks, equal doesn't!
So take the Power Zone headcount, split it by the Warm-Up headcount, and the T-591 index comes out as 2.7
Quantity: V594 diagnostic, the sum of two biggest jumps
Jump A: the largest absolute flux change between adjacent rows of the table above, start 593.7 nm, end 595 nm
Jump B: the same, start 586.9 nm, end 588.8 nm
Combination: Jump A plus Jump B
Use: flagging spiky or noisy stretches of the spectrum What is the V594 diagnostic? 1.4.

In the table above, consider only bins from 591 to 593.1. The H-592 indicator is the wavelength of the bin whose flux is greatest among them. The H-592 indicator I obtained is 592.189 nm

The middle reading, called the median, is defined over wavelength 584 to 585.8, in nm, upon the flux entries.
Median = 11.7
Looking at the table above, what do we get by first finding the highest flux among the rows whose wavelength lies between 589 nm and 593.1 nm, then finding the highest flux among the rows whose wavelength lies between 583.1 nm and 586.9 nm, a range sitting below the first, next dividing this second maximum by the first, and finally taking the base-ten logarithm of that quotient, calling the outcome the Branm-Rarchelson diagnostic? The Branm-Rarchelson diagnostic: 0.04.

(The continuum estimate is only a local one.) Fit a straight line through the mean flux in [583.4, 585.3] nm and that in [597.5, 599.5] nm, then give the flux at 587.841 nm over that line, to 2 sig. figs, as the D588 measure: 0.93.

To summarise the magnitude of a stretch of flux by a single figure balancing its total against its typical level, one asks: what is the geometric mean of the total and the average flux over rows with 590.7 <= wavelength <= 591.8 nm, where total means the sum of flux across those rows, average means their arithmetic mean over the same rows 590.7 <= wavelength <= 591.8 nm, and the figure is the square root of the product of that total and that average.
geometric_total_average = 22.6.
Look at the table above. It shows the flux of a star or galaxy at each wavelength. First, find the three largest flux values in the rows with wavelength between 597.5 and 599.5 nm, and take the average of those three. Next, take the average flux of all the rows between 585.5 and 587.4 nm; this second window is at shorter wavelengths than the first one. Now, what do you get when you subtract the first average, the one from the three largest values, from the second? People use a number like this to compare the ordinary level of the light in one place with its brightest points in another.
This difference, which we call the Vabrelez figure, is -0.6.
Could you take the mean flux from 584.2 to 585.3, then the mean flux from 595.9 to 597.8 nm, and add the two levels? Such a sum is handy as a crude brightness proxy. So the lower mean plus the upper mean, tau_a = 24.4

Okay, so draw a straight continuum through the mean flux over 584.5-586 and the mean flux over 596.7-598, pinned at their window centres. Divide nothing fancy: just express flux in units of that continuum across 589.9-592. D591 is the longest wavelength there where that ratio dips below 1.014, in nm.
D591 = 591.916 nm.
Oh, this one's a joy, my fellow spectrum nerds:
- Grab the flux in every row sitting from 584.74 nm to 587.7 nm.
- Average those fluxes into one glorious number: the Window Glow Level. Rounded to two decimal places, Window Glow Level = 11.50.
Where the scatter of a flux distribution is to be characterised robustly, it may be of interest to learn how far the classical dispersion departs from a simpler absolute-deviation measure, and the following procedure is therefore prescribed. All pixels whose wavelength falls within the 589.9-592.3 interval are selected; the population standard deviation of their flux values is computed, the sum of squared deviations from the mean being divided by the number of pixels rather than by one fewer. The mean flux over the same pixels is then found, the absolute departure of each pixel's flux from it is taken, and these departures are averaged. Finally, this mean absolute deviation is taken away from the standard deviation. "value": 0.14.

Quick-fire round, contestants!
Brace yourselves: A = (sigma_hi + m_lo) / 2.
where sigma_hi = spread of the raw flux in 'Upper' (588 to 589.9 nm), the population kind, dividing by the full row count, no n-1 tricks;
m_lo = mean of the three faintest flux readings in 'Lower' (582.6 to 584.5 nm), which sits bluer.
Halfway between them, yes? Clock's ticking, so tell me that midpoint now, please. 6.3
